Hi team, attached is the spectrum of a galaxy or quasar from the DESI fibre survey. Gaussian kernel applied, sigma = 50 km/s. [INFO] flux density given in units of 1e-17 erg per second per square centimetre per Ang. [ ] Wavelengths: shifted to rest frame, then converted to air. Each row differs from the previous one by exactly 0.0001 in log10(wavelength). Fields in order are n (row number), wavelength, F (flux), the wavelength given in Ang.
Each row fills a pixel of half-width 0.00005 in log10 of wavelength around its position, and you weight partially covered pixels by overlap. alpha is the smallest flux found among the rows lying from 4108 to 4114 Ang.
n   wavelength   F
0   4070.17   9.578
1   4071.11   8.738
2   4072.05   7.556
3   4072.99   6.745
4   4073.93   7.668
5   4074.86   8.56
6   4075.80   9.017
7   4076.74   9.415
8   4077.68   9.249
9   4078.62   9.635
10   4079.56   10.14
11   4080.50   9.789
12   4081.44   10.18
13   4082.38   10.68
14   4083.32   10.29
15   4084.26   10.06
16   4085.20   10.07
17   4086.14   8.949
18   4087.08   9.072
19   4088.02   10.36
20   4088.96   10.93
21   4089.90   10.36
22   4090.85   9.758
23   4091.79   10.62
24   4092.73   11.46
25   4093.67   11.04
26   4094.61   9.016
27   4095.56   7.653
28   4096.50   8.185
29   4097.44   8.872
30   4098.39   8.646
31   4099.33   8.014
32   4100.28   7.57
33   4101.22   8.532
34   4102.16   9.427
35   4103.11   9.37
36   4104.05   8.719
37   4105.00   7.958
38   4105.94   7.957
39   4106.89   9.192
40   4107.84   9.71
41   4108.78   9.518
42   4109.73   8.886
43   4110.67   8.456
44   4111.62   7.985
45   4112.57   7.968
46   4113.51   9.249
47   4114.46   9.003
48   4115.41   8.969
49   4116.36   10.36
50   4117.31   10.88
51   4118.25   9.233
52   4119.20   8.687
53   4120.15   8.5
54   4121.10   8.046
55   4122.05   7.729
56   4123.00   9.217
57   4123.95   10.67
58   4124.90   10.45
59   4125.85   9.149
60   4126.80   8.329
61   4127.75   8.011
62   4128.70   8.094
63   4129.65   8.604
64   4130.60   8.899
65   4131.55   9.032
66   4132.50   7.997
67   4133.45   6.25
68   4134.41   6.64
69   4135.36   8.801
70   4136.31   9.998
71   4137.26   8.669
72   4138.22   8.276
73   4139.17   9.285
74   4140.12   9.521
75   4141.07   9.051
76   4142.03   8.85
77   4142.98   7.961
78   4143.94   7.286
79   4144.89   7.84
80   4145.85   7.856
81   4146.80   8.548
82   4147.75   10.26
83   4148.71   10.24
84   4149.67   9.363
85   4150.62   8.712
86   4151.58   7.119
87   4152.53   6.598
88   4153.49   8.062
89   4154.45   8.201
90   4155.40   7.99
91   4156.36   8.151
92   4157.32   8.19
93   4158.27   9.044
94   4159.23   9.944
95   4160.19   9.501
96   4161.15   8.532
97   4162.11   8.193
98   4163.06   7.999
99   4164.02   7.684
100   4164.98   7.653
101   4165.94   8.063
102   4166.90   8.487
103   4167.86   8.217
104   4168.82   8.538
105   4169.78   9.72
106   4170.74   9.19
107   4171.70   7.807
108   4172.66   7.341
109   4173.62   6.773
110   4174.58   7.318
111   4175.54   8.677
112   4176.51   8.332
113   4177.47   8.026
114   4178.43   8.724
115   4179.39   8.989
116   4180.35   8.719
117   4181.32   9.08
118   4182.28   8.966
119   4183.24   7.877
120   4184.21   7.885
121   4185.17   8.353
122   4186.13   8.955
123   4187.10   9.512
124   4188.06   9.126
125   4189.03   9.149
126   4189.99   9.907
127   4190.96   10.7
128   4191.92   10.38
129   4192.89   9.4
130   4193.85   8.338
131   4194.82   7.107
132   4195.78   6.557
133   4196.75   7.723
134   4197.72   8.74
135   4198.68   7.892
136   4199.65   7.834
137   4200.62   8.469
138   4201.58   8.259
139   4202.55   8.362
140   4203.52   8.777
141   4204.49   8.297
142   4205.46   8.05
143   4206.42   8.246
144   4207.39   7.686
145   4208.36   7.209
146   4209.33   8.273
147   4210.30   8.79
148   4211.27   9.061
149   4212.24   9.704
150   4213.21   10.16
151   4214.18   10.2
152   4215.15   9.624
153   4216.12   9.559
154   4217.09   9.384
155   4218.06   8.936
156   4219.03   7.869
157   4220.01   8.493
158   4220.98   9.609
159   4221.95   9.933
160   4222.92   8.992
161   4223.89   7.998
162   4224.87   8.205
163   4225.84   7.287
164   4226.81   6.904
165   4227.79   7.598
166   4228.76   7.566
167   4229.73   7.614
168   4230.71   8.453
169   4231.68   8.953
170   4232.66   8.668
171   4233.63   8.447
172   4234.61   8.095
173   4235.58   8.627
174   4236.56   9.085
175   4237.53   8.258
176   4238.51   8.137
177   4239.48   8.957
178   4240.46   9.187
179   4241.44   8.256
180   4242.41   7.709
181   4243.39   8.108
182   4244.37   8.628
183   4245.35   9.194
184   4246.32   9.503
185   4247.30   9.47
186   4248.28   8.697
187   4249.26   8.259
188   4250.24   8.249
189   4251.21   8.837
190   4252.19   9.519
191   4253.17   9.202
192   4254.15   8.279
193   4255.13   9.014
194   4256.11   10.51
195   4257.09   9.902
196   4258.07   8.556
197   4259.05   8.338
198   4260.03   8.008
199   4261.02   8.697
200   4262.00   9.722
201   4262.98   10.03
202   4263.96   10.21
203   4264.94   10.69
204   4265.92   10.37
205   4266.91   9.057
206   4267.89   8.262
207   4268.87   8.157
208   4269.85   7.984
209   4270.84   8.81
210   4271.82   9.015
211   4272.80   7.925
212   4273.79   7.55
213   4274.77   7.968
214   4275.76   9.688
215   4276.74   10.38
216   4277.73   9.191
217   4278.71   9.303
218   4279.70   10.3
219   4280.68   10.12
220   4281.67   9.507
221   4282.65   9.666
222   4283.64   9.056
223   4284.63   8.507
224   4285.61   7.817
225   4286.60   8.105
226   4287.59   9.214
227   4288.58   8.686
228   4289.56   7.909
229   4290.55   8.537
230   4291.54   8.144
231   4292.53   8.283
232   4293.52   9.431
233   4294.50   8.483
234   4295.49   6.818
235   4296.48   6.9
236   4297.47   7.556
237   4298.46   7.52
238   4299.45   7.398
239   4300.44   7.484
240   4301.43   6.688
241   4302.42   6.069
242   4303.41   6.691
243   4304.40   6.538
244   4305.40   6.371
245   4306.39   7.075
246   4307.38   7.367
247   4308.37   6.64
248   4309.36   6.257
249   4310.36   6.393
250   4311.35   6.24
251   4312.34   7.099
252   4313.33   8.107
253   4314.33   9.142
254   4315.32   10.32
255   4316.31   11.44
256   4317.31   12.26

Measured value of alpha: 7.968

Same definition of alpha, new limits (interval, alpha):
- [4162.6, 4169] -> 7.653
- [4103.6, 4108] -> 7.957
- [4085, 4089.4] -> 8.949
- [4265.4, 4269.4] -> 8.157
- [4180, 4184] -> 7.877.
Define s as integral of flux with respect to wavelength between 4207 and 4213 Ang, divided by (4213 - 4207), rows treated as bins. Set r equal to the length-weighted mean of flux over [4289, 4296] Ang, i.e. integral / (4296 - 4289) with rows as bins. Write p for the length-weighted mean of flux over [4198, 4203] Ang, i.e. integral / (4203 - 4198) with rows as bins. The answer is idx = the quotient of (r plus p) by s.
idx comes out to 1.92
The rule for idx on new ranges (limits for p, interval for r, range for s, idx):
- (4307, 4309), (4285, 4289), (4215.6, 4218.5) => 1.65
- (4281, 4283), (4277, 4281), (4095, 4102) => 2.34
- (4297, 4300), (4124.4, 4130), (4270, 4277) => 1.88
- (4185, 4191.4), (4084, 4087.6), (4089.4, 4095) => 1.82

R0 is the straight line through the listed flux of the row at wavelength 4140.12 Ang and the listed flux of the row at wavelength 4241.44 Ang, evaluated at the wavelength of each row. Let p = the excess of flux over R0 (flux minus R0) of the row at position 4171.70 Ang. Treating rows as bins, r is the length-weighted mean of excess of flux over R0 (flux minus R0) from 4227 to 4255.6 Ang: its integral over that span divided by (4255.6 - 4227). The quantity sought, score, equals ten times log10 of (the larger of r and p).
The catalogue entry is -5.3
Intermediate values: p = -1.3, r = 0.3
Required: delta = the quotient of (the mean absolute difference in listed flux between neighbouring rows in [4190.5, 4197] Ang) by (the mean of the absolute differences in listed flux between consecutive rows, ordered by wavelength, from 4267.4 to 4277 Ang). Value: 1.42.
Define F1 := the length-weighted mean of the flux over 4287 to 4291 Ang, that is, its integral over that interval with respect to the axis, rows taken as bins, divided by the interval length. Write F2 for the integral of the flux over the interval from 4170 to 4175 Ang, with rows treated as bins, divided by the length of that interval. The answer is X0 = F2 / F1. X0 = 0.9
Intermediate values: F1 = 8.6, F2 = 7.8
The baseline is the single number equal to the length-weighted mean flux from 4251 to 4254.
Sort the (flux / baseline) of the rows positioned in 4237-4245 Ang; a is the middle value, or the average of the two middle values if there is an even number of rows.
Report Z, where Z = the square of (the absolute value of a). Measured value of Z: 0.82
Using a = 0.91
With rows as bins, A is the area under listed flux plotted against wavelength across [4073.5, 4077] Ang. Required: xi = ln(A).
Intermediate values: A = 30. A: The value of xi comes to 3.41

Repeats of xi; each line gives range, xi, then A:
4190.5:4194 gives 3.54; 34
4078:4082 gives 3.68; 40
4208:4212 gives 3.52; 34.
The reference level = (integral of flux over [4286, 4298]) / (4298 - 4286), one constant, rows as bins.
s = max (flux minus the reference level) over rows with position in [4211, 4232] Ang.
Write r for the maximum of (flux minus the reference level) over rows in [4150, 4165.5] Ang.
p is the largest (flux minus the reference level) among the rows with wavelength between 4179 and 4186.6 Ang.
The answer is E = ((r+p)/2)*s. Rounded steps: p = 0.9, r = 1.78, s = 2.0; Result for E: 2.7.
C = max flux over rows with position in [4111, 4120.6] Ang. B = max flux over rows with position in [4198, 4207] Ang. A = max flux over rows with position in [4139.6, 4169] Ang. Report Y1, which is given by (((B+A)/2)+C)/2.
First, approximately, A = 10.26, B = 8.777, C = 10.88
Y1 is 10.2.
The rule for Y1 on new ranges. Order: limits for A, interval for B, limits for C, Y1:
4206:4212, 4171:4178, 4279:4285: 9.6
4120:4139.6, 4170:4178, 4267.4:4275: 9.5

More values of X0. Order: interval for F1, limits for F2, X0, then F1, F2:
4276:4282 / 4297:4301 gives 0.8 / 9.8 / 7.5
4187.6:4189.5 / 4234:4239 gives 0.9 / 9.1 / 8.4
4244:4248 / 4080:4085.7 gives 1.1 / 9.2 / 10.2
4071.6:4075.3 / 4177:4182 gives 1.1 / 7.6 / 8.7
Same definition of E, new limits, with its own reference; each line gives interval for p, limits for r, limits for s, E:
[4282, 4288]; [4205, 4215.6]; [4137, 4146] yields 2.4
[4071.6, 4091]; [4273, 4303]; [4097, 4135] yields 6.8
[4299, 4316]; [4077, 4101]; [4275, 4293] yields 6.0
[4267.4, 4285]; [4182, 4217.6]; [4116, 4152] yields 6.4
